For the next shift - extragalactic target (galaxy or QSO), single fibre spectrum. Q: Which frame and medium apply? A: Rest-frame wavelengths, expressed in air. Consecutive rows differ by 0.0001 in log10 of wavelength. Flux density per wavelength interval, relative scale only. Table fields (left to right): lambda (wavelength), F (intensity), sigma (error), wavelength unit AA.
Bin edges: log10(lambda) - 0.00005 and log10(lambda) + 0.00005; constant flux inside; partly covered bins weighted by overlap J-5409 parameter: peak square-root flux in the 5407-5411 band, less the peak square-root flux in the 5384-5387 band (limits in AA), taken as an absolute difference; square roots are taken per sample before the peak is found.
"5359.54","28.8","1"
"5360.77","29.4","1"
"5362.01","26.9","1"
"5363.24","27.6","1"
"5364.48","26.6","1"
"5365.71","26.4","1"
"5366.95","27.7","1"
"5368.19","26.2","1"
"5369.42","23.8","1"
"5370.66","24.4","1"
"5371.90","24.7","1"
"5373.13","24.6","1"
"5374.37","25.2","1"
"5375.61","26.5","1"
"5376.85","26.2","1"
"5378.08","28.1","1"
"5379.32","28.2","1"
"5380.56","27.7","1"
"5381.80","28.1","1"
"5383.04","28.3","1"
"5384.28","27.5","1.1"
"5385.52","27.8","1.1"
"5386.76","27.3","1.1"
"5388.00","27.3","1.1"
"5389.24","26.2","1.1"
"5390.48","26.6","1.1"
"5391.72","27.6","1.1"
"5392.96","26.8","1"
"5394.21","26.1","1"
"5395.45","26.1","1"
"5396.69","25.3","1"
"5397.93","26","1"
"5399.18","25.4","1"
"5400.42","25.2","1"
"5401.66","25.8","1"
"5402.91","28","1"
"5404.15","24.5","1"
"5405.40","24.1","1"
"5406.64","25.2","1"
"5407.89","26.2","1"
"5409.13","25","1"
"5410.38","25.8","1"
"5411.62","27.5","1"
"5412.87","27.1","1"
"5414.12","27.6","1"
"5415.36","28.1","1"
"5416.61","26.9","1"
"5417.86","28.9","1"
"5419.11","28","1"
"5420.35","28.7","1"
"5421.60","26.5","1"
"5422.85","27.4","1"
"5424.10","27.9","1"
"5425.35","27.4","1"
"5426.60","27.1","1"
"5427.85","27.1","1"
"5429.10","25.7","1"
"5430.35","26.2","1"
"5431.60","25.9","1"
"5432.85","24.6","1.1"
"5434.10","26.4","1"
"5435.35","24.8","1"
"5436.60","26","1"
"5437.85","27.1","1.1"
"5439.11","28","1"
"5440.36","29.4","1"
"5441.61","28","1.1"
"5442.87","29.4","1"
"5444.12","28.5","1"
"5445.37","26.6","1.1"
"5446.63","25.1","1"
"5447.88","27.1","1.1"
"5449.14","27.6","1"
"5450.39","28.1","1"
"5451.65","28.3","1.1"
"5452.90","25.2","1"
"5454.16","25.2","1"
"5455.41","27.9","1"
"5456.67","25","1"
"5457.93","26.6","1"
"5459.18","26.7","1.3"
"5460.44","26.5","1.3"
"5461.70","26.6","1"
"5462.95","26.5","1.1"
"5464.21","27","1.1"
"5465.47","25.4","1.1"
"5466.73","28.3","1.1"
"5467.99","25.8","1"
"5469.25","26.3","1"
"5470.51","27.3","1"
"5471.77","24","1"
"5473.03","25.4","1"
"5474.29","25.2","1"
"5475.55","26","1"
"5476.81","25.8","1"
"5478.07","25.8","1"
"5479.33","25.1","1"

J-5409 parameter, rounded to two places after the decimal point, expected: 0.15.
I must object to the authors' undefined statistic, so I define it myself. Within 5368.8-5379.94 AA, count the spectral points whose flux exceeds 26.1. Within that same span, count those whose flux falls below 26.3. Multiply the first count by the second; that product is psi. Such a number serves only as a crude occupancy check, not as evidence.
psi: 24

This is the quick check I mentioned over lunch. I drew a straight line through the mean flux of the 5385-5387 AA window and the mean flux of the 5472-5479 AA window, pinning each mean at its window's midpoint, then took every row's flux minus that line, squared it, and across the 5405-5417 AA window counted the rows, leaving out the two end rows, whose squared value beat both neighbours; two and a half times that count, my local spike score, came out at 5.0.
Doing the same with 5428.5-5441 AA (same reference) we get 5.0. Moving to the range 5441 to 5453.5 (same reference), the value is 7.5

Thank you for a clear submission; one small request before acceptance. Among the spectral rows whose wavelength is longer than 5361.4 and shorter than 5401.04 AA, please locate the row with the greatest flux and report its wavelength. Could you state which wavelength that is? 5383.04 AA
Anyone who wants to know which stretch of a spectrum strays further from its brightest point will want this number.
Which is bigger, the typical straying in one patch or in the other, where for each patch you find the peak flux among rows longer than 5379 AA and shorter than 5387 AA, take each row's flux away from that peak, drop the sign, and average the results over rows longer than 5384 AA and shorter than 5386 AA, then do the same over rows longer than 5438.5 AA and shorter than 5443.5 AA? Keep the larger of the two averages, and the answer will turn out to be 0.70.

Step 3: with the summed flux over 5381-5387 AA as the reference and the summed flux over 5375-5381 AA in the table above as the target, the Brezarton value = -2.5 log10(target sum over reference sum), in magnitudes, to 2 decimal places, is 0.02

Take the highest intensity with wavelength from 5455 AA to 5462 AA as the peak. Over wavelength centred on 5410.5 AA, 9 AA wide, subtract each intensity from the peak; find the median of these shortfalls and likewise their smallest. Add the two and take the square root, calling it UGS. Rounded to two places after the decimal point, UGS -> 1.41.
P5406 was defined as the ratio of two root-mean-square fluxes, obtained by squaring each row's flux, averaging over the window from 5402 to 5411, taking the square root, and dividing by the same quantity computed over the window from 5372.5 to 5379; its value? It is 0.98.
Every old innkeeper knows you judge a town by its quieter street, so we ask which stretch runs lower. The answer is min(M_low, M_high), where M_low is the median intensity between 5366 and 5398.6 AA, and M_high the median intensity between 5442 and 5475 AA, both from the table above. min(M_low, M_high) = 26.55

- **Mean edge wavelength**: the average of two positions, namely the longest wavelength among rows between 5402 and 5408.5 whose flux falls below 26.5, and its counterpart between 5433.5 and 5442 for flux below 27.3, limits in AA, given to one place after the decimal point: 5422.9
